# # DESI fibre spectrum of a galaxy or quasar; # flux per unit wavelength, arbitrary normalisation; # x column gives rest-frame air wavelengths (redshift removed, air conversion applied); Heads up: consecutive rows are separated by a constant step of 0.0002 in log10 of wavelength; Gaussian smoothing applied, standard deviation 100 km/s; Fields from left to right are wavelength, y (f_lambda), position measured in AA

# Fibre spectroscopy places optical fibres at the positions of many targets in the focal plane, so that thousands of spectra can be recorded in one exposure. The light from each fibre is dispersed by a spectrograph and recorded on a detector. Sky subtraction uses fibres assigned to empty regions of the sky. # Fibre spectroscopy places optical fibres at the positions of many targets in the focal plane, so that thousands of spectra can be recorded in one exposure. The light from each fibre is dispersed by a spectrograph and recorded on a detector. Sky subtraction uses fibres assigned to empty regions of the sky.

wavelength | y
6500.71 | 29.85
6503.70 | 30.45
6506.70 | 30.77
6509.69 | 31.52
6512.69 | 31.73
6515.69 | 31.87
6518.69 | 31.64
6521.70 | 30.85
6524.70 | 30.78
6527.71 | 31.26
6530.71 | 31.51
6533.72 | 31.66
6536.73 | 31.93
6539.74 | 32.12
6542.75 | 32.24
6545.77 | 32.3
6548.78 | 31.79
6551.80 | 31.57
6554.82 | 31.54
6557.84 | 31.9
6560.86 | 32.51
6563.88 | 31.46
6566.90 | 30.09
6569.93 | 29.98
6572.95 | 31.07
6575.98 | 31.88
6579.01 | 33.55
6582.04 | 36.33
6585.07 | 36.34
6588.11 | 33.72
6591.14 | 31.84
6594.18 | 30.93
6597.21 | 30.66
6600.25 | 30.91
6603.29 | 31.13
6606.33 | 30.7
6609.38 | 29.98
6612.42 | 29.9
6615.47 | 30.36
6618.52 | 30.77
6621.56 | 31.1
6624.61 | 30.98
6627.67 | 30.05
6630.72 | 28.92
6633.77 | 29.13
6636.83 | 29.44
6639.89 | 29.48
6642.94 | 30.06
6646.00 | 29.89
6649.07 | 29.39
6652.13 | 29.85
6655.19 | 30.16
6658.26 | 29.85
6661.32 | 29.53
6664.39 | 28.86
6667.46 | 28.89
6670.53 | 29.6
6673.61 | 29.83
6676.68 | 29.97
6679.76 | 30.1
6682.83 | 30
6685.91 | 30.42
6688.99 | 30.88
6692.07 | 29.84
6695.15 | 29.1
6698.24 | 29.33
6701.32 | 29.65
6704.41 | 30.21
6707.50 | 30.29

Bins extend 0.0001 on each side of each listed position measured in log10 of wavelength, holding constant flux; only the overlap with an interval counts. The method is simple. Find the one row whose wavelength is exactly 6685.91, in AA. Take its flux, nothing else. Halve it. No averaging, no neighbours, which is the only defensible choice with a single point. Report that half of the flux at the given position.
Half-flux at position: 15.2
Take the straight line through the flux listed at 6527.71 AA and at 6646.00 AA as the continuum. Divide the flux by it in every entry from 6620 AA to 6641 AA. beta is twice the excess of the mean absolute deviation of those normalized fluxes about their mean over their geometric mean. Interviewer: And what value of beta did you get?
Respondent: -1.94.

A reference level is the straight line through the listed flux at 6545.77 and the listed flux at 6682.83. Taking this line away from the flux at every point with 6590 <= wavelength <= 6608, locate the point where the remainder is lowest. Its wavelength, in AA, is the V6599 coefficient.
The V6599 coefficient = 6597.21 AA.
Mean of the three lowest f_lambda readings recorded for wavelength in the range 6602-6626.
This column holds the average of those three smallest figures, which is 30.1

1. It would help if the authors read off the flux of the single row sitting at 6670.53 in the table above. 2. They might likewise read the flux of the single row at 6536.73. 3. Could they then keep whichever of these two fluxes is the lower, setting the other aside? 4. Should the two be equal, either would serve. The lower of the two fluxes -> 29.6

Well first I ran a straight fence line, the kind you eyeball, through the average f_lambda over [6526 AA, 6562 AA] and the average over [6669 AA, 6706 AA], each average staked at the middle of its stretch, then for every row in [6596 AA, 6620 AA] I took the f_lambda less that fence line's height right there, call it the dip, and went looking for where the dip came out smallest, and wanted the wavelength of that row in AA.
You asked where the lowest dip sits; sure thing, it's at 6612.42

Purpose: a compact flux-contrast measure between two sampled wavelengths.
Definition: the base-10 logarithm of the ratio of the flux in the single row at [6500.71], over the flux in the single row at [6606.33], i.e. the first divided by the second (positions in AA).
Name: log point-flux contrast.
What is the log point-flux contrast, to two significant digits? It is -0.012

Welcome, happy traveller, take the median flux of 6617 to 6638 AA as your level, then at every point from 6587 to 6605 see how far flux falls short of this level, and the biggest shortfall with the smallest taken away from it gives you 3.06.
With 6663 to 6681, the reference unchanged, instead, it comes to 1.24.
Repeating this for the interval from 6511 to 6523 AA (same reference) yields 1.02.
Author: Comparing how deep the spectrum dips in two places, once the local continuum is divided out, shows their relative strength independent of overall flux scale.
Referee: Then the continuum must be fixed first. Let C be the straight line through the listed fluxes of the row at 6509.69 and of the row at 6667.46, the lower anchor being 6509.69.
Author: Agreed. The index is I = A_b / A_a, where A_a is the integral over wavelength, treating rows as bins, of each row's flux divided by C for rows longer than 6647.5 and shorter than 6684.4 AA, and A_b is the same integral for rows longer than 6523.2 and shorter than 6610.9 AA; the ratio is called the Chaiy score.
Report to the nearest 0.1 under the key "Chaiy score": 2.4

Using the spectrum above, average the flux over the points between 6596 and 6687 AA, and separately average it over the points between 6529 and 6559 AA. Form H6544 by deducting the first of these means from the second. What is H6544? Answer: 1.9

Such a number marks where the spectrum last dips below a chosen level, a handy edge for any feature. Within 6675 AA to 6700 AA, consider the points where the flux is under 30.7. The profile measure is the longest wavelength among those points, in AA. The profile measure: 6698.24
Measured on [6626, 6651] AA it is 6649.07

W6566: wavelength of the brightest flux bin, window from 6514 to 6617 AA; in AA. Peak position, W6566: 6585.07 AA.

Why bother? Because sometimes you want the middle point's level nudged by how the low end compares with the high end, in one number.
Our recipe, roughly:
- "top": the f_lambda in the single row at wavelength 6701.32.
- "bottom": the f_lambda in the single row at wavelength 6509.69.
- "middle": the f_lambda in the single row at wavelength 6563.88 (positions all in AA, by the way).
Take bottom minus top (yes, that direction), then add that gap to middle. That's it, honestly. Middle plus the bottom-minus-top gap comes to 33.3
